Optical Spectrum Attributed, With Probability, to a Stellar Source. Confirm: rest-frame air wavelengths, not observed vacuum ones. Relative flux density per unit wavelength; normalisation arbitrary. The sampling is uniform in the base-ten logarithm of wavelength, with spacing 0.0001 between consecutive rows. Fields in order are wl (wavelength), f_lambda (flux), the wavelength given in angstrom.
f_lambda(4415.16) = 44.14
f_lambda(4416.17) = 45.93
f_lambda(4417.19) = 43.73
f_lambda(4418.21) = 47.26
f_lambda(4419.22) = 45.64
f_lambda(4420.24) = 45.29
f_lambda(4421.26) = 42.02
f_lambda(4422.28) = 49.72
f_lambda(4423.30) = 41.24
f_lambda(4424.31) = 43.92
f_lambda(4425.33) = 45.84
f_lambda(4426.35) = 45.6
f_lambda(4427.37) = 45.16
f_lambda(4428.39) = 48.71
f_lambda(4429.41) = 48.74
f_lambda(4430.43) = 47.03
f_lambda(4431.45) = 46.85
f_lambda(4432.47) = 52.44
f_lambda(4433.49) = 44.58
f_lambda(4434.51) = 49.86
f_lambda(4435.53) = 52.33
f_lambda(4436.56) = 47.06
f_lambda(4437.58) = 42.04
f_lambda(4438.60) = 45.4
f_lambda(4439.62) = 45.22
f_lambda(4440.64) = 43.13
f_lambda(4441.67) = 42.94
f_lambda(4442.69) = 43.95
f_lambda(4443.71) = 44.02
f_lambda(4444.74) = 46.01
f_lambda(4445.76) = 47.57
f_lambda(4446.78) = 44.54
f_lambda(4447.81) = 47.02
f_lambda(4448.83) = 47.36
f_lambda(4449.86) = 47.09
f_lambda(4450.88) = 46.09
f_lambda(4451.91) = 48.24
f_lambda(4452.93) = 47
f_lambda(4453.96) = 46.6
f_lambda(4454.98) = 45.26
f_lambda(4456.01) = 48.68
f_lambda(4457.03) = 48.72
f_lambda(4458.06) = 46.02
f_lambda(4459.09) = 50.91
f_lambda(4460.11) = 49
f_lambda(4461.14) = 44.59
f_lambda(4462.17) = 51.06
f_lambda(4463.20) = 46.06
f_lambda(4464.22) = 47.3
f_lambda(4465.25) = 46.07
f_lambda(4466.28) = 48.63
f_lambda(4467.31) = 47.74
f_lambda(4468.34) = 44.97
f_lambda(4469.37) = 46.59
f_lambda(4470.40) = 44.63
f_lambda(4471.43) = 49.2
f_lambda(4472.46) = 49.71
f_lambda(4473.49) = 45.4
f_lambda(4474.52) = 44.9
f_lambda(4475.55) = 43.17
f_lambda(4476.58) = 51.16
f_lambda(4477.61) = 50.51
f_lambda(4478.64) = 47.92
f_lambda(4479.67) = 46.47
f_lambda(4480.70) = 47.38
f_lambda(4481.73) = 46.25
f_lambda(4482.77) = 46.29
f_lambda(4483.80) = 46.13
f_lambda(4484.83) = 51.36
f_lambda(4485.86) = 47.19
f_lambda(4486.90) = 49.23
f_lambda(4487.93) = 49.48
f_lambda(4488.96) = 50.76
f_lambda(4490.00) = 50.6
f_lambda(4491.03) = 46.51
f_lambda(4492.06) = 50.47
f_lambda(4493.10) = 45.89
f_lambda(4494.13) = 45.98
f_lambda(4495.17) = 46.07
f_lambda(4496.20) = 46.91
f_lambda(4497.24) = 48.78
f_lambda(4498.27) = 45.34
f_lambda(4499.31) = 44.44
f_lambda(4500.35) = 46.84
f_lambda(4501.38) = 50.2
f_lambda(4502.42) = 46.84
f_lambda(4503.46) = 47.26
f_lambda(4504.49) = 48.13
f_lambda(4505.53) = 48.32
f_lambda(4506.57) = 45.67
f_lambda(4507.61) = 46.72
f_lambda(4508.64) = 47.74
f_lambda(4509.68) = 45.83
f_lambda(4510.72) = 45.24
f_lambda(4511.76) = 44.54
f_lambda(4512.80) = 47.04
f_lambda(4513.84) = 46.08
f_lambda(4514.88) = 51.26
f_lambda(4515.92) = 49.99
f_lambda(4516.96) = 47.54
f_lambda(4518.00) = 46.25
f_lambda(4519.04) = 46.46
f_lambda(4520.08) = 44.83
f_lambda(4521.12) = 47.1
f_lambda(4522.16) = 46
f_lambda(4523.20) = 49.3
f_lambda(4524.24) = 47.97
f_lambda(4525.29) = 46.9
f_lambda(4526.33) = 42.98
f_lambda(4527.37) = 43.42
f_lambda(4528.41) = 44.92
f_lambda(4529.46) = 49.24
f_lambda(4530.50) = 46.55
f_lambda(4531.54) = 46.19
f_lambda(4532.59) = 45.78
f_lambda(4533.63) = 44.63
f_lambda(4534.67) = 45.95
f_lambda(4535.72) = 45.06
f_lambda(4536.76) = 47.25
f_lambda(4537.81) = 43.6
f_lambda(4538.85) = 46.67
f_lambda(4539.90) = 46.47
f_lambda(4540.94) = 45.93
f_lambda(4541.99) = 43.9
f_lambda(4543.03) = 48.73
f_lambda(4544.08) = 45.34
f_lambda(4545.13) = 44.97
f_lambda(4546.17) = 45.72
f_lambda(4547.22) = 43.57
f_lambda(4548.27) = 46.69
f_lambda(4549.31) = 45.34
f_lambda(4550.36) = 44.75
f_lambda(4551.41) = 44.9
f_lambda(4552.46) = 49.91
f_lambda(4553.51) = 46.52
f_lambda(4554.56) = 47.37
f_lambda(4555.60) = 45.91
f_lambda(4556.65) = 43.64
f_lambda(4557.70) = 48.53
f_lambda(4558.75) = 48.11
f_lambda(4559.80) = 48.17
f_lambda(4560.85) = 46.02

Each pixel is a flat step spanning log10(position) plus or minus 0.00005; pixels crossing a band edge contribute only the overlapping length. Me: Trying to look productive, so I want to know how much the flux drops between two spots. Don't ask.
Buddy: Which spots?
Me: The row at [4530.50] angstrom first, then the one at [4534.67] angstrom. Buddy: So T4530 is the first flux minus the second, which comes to 1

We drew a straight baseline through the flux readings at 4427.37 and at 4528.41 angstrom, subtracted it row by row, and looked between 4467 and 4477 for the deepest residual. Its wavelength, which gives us 4475.55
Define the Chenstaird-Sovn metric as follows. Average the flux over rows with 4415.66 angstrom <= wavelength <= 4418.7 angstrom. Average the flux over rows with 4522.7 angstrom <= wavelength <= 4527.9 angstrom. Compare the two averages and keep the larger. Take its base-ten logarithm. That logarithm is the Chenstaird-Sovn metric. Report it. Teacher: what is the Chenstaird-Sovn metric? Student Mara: 1.66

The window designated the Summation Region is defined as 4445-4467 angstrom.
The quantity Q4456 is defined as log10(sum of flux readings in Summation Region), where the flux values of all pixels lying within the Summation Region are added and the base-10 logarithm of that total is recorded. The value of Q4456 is 2.997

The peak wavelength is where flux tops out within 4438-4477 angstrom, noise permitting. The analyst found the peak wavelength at 4476.58 angstrom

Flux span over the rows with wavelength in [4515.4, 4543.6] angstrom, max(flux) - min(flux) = 7.0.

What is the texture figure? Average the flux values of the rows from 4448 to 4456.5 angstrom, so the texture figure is 47.0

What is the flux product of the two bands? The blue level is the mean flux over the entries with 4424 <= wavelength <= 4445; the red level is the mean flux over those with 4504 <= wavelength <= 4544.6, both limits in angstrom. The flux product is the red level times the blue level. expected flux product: 2147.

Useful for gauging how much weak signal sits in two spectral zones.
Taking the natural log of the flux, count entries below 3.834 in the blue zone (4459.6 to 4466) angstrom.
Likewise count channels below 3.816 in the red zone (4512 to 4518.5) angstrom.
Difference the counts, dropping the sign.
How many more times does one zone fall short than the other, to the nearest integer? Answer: 3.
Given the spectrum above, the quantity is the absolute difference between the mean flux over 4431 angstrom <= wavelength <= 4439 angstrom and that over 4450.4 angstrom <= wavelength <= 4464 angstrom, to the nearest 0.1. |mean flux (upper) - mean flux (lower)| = 0.0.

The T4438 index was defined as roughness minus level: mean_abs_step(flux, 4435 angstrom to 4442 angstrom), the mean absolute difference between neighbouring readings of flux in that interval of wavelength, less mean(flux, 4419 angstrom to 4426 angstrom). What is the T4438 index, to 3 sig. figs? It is -42.1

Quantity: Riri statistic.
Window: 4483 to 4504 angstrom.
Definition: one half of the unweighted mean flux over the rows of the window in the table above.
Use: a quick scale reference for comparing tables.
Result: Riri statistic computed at 23.9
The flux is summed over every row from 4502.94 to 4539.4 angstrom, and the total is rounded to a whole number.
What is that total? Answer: 1628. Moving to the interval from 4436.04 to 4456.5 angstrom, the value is 915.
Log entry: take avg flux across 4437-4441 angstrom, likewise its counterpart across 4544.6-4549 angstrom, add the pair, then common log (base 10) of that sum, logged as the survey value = 1.95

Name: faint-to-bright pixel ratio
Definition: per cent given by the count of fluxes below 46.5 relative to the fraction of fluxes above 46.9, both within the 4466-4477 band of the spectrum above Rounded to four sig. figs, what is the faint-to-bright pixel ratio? 1100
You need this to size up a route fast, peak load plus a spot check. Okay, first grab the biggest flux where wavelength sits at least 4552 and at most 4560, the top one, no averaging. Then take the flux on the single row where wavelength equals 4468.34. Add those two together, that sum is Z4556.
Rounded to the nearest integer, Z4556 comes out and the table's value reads 95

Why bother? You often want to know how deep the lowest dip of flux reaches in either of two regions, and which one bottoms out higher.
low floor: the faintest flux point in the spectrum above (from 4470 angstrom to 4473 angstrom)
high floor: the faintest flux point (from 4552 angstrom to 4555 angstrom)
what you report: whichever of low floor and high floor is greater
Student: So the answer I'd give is 46.5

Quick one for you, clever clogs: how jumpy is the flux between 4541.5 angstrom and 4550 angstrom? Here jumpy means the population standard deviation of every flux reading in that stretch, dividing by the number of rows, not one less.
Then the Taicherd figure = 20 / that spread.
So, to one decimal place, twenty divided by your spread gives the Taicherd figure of 13.1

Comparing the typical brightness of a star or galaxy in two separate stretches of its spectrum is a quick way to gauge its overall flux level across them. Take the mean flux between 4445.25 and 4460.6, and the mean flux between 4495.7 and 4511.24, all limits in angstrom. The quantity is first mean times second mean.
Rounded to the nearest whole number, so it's 2223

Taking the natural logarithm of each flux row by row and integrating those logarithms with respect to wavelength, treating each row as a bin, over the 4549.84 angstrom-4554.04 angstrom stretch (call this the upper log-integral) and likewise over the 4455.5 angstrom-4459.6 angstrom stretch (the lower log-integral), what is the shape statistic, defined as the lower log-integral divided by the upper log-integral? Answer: 0.990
